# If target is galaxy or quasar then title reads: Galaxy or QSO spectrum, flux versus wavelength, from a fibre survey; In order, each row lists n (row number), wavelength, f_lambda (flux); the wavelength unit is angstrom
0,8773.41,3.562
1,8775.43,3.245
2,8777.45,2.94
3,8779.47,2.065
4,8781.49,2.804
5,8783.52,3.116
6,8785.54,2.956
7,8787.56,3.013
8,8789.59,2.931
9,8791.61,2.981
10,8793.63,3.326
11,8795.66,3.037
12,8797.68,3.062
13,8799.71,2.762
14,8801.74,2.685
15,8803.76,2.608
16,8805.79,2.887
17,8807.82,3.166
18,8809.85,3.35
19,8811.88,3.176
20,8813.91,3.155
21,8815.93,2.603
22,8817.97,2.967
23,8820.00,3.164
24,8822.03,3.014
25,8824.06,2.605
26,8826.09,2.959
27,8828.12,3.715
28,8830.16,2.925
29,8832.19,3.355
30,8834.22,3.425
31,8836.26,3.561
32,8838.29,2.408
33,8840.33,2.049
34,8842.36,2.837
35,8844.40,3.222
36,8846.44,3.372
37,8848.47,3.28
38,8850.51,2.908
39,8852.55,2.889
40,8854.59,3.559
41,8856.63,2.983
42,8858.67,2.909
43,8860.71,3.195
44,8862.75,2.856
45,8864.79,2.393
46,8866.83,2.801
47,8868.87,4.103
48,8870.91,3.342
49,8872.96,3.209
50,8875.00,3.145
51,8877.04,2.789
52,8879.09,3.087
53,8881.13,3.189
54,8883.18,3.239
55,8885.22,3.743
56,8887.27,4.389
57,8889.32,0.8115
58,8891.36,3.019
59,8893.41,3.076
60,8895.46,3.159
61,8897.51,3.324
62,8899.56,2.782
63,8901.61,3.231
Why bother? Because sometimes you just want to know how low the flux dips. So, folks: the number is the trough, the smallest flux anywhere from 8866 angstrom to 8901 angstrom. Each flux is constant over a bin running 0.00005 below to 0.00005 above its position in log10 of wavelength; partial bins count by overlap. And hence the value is 0.8115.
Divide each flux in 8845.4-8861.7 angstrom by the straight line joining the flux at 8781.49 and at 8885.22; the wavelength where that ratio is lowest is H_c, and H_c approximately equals 8858.67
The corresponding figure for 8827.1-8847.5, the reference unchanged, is 8840.33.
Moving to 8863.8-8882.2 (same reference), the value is 8864.79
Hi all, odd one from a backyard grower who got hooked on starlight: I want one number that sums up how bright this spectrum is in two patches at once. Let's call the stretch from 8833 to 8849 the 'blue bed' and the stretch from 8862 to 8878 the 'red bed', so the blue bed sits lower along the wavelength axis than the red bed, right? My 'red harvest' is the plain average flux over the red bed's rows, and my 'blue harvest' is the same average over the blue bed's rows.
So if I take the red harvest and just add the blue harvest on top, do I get 6.10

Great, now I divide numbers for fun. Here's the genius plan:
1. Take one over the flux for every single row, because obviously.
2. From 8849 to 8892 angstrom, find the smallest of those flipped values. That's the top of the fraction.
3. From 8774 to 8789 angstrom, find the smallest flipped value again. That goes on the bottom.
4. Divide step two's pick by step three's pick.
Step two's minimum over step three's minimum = 0.74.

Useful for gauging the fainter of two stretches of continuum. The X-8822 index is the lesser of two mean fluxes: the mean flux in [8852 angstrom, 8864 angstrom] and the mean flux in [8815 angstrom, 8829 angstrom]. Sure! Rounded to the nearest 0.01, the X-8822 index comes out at 3.00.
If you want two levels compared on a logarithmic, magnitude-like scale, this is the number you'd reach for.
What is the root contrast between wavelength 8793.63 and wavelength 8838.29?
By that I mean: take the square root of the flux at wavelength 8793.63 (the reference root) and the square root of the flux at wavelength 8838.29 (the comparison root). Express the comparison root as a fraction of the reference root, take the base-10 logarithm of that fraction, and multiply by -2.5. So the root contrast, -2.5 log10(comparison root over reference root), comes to 0.18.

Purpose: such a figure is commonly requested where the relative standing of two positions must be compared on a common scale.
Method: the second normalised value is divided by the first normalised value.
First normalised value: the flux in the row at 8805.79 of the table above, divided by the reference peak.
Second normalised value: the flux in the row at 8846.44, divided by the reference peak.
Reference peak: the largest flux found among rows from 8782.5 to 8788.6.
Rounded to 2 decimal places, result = 1.17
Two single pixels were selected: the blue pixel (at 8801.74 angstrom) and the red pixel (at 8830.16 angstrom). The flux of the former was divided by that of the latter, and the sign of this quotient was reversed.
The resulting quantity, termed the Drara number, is -0.92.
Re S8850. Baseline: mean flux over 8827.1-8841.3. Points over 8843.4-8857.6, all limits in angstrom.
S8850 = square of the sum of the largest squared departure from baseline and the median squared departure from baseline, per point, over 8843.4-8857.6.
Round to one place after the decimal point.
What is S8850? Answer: 0.1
